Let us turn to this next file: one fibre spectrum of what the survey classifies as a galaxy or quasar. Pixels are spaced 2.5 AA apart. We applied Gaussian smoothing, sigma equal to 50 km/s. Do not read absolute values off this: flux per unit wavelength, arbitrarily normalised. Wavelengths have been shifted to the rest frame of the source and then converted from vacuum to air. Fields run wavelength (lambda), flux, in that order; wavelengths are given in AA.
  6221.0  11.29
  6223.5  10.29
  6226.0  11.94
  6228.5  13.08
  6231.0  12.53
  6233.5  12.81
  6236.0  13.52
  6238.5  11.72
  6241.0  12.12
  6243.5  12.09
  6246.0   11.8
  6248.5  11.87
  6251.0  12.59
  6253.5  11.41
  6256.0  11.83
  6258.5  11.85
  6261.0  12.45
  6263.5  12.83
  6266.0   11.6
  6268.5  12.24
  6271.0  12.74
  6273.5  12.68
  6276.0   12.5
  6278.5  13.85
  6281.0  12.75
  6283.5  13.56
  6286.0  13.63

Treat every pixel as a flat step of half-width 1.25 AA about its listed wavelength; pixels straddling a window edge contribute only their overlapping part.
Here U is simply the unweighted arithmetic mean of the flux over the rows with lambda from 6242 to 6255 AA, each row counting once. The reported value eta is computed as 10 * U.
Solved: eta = 120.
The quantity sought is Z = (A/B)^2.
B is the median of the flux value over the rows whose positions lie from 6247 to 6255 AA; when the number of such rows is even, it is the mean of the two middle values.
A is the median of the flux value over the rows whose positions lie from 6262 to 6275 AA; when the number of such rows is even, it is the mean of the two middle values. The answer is 1.14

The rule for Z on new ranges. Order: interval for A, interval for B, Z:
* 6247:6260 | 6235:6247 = 0.96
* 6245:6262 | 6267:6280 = 0.87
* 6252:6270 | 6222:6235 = 0.89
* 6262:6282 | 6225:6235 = 1.01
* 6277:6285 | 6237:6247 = 1.29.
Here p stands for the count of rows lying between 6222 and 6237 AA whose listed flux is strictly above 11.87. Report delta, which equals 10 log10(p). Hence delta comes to 6.99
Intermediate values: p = 5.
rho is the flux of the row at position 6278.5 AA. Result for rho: 13.85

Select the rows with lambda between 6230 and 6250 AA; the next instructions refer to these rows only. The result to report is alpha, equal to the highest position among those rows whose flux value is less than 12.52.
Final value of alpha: 6248.5 AA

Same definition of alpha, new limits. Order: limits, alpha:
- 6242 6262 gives 6261.0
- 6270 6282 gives 6276.0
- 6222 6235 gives 6226.0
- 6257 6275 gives 6268.5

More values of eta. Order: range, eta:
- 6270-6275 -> 127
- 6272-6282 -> 129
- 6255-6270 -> 121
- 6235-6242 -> 125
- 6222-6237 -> 124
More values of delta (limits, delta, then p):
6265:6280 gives 6.99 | 5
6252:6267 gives 3.01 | 2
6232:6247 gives 6.02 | 4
